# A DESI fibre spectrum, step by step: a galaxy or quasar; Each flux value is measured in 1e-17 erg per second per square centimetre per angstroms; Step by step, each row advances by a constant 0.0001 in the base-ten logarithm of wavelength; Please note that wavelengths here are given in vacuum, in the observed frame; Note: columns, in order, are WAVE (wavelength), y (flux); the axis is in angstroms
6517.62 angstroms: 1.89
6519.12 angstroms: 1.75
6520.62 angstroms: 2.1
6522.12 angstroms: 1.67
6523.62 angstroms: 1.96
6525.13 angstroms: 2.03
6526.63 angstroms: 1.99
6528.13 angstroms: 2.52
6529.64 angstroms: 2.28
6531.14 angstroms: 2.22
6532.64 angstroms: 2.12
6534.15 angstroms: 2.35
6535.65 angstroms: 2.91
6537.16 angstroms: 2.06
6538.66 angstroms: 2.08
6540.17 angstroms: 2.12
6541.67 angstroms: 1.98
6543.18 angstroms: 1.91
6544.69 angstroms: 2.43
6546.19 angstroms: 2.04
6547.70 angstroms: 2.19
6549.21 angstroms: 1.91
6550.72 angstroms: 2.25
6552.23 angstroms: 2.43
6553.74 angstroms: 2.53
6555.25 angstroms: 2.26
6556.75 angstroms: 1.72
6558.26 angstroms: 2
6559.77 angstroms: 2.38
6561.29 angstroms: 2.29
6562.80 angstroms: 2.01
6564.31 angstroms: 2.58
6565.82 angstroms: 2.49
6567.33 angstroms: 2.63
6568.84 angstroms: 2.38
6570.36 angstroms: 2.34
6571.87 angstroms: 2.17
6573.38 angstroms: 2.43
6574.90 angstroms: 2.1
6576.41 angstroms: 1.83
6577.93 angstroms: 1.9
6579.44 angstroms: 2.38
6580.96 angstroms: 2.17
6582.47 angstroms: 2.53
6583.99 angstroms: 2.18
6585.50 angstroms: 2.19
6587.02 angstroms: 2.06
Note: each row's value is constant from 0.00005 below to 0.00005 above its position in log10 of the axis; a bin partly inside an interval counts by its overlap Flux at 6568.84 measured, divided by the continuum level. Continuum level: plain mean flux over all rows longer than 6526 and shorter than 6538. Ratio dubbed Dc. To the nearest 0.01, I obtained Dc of 1.03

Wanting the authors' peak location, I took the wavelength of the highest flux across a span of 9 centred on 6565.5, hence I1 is 6567.33 angstroms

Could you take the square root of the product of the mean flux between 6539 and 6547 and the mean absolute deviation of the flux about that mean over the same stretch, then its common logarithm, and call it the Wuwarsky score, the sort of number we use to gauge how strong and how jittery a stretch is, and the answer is -0.261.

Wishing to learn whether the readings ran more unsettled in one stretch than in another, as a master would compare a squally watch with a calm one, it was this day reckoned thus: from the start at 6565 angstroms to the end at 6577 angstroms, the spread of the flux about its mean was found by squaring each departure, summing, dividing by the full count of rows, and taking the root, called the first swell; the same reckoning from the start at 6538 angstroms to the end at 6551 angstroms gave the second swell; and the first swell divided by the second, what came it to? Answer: 1.48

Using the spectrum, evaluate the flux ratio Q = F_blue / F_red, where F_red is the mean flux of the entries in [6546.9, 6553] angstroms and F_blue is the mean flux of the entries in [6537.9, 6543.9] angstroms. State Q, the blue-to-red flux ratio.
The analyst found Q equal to 0.92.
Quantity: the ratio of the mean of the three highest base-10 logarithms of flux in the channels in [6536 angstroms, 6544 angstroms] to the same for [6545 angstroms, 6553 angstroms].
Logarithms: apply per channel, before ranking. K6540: 0.89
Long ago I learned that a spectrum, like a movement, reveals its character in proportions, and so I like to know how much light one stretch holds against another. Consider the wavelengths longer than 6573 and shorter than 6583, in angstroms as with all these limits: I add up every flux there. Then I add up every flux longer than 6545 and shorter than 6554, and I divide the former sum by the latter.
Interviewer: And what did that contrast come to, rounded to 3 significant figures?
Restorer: 1.15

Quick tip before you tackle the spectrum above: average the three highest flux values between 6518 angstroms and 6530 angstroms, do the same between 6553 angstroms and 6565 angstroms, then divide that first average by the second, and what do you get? 0.92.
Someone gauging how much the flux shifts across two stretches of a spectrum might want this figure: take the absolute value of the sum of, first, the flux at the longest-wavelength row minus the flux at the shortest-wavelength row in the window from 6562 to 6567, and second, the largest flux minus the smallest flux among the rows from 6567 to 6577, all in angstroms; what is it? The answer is 1.28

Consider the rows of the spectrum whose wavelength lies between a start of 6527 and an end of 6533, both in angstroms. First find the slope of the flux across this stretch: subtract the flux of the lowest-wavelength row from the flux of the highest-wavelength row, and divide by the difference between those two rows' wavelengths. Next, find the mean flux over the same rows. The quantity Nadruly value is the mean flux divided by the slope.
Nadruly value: -26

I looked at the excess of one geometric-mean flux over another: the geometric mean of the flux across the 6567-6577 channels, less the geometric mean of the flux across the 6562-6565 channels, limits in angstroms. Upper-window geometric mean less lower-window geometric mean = 0.0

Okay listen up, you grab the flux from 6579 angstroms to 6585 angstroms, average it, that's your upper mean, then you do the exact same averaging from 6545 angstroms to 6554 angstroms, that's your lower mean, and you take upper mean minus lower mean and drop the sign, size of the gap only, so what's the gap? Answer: 0.09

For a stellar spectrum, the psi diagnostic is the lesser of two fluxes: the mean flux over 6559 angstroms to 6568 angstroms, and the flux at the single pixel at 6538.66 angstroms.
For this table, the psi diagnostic 2.1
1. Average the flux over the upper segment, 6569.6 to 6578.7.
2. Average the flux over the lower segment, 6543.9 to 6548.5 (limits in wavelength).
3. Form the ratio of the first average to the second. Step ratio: 0.96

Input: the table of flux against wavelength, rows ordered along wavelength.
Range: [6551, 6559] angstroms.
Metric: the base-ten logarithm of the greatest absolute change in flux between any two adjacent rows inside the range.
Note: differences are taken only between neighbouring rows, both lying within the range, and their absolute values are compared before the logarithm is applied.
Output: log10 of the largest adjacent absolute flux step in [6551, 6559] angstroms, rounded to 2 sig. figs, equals -0.27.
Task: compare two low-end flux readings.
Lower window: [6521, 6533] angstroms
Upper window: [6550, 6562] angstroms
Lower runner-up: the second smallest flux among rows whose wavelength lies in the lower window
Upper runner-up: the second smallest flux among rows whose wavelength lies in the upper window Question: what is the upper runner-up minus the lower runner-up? 0.04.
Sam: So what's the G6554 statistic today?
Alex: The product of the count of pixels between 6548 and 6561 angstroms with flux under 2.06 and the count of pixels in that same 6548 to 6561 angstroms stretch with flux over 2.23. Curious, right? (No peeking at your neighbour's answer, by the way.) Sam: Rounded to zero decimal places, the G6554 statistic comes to 15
